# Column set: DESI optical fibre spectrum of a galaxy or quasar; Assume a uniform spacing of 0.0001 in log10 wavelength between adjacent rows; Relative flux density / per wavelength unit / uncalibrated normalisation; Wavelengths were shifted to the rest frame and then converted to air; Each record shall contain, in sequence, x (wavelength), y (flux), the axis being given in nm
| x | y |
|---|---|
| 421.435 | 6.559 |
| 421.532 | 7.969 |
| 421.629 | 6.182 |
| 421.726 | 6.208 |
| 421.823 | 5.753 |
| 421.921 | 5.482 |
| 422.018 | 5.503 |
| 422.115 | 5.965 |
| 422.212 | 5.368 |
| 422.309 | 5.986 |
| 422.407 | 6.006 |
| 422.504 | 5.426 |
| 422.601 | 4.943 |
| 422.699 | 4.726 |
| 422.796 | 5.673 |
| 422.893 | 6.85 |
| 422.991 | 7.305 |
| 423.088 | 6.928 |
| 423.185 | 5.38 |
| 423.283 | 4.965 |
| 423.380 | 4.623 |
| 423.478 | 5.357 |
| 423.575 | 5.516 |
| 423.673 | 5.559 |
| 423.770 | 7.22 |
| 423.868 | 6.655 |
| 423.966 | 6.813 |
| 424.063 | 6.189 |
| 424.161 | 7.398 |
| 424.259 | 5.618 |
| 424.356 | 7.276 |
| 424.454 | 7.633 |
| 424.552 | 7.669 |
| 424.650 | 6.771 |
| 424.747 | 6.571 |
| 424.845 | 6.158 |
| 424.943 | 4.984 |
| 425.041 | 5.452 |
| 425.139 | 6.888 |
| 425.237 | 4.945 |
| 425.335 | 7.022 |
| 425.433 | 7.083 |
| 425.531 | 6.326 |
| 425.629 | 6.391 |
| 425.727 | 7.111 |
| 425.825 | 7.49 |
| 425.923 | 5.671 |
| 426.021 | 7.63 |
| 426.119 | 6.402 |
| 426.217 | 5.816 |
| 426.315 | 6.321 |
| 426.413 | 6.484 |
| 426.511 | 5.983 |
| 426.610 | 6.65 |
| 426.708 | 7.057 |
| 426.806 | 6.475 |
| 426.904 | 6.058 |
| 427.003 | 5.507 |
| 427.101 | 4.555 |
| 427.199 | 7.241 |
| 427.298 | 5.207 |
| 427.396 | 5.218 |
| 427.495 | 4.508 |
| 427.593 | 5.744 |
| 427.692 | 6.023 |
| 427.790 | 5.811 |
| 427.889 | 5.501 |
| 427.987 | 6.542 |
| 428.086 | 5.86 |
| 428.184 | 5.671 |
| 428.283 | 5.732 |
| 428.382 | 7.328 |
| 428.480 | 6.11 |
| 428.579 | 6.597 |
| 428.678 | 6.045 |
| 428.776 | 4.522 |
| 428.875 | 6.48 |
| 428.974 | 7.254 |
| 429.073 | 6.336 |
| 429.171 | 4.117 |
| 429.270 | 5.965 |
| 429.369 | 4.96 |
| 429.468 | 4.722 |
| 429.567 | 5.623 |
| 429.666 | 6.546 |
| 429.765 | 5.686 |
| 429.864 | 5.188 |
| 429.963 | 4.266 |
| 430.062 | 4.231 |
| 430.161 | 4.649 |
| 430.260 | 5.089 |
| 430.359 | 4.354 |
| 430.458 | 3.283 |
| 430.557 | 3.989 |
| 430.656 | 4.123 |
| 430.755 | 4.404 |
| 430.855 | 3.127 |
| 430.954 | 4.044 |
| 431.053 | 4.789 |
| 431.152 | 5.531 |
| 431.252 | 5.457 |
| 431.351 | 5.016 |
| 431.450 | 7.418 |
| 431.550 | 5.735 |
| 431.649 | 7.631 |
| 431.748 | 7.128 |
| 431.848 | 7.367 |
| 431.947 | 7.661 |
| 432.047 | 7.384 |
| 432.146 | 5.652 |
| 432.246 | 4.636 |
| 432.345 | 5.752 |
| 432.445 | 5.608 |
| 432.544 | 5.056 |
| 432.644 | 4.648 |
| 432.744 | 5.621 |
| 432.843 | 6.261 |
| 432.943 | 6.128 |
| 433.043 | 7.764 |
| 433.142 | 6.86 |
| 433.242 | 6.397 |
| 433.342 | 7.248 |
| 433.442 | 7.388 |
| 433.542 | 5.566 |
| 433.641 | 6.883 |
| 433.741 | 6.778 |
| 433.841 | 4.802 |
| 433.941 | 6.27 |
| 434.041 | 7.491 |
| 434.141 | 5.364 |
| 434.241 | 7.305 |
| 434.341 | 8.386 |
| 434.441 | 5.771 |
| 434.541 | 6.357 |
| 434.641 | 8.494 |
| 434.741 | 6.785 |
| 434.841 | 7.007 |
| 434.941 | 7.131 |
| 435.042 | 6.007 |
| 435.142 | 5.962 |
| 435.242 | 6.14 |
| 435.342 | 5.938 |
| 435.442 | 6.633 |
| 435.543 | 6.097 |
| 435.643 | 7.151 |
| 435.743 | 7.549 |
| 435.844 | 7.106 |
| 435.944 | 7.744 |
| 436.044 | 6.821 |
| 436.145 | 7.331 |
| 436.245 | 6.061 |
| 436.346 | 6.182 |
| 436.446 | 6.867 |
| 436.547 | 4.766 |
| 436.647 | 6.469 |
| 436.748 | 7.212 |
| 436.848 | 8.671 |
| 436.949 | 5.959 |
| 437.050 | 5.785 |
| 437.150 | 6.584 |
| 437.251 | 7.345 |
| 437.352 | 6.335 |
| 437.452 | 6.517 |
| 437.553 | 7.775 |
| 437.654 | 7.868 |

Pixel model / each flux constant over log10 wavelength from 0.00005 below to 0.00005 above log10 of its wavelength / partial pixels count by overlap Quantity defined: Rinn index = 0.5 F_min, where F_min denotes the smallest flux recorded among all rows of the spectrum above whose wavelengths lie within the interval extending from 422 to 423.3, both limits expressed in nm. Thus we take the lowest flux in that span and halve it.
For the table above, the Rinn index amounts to 2.36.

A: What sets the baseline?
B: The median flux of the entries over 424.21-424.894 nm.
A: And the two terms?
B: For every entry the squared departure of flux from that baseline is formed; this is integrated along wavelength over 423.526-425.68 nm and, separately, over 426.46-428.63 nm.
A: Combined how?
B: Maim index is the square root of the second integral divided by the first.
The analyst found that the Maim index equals 1.3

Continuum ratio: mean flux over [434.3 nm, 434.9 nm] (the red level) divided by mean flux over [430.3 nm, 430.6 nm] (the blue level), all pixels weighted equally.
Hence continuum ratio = 1.8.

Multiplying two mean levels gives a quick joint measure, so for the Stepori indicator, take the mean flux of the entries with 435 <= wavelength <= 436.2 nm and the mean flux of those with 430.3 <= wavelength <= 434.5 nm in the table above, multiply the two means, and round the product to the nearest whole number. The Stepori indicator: 40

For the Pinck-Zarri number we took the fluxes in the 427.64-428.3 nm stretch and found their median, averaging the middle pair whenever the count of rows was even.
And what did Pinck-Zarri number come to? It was 5.81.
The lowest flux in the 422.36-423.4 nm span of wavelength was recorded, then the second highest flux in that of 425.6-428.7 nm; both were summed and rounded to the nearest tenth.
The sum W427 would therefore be 12.1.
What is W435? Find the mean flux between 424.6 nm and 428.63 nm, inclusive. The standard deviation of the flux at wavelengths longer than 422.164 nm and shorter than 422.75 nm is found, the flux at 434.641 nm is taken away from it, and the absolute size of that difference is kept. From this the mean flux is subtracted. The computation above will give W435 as 1.8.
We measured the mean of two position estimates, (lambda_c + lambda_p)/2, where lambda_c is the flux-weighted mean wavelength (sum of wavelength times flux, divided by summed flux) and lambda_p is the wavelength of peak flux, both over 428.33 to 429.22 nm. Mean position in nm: 428.57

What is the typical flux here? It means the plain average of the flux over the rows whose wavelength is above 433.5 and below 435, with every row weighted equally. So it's 6.7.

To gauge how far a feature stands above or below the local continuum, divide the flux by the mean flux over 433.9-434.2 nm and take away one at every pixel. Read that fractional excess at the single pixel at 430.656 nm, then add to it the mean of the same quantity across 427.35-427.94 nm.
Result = -0.50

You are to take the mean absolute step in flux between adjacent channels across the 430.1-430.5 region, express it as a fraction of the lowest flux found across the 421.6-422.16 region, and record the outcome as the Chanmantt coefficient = 0.137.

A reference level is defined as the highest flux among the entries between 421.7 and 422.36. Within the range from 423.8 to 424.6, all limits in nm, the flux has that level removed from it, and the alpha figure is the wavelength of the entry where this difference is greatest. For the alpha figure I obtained 424.552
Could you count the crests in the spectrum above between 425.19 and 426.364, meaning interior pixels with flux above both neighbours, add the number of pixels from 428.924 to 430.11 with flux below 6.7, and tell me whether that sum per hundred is 0.14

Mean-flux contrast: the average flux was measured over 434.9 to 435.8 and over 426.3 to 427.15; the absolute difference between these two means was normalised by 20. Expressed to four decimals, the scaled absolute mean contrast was 0.0195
